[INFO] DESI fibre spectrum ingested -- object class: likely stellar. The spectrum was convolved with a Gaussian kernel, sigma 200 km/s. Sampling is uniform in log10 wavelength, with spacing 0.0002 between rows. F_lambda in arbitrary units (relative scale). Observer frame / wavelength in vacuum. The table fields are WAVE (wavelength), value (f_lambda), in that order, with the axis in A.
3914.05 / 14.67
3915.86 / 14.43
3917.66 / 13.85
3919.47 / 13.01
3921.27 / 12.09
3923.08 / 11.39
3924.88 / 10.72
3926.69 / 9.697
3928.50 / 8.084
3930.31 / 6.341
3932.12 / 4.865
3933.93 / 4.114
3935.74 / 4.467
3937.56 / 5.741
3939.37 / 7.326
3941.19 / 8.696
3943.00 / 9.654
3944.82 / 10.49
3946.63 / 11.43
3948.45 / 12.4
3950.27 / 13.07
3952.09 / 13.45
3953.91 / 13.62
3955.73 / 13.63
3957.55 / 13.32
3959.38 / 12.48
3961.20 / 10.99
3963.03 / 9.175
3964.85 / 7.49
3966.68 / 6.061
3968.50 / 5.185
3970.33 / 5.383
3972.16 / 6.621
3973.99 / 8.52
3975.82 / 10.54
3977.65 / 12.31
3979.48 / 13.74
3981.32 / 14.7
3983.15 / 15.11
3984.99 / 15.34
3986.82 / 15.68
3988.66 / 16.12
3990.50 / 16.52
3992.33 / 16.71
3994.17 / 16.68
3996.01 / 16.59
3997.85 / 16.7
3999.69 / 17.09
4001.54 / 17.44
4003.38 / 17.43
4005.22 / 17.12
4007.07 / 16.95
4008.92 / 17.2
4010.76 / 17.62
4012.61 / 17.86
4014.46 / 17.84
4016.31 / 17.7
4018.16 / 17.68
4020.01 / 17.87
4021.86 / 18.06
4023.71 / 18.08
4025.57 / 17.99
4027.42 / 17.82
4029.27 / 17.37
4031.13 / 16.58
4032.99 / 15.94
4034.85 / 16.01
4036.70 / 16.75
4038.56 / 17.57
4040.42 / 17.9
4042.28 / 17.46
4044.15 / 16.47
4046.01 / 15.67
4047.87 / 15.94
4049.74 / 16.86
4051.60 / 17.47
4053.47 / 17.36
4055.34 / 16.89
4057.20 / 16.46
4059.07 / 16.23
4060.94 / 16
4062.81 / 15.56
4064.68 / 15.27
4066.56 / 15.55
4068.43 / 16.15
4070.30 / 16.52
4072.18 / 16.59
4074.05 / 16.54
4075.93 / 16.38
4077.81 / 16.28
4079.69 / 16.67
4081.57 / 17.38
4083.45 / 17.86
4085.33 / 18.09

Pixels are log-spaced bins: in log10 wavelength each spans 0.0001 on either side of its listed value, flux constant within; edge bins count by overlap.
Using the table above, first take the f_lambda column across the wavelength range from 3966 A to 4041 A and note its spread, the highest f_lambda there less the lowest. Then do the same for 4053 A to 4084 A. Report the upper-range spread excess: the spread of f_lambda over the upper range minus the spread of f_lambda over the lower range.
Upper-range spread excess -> -10.3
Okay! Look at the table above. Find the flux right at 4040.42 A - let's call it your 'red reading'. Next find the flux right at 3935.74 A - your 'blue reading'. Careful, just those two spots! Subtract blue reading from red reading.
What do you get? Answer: 13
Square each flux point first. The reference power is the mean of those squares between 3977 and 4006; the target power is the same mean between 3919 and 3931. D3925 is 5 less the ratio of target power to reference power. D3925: 4.58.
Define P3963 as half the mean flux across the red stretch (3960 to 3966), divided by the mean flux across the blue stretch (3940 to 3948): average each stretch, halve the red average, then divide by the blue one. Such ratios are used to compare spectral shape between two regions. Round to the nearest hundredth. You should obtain 0.46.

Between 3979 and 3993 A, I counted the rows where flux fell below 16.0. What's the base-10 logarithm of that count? 0.7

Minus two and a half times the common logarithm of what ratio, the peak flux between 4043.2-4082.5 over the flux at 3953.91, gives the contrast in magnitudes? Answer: -0.27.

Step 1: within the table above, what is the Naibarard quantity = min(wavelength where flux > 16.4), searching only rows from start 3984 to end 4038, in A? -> 3990.50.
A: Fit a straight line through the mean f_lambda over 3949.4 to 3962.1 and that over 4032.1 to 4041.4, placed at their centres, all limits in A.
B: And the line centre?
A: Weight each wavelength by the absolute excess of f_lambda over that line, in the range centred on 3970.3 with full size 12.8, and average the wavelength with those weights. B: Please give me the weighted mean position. 3969.8 A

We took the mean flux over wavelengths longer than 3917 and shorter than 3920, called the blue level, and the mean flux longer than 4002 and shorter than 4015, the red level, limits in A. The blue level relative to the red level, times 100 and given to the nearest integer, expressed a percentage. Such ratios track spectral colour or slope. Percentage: 77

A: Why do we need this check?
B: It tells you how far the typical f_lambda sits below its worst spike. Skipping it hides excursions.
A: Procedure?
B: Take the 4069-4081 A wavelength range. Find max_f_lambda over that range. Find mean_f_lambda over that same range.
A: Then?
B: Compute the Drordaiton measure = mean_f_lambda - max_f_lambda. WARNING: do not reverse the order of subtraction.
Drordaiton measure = -0.2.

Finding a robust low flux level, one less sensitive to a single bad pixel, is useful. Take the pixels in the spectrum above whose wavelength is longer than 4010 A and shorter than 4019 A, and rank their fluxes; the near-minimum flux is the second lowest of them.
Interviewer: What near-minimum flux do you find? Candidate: 17.68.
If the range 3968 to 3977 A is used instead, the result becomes 5.383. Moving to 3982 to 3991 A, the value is 15.34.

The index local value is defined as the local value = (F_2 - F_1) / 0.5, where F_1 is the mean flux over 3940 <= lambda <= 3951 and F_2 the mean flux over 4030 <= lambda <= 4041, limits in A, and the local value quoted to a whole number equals 12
